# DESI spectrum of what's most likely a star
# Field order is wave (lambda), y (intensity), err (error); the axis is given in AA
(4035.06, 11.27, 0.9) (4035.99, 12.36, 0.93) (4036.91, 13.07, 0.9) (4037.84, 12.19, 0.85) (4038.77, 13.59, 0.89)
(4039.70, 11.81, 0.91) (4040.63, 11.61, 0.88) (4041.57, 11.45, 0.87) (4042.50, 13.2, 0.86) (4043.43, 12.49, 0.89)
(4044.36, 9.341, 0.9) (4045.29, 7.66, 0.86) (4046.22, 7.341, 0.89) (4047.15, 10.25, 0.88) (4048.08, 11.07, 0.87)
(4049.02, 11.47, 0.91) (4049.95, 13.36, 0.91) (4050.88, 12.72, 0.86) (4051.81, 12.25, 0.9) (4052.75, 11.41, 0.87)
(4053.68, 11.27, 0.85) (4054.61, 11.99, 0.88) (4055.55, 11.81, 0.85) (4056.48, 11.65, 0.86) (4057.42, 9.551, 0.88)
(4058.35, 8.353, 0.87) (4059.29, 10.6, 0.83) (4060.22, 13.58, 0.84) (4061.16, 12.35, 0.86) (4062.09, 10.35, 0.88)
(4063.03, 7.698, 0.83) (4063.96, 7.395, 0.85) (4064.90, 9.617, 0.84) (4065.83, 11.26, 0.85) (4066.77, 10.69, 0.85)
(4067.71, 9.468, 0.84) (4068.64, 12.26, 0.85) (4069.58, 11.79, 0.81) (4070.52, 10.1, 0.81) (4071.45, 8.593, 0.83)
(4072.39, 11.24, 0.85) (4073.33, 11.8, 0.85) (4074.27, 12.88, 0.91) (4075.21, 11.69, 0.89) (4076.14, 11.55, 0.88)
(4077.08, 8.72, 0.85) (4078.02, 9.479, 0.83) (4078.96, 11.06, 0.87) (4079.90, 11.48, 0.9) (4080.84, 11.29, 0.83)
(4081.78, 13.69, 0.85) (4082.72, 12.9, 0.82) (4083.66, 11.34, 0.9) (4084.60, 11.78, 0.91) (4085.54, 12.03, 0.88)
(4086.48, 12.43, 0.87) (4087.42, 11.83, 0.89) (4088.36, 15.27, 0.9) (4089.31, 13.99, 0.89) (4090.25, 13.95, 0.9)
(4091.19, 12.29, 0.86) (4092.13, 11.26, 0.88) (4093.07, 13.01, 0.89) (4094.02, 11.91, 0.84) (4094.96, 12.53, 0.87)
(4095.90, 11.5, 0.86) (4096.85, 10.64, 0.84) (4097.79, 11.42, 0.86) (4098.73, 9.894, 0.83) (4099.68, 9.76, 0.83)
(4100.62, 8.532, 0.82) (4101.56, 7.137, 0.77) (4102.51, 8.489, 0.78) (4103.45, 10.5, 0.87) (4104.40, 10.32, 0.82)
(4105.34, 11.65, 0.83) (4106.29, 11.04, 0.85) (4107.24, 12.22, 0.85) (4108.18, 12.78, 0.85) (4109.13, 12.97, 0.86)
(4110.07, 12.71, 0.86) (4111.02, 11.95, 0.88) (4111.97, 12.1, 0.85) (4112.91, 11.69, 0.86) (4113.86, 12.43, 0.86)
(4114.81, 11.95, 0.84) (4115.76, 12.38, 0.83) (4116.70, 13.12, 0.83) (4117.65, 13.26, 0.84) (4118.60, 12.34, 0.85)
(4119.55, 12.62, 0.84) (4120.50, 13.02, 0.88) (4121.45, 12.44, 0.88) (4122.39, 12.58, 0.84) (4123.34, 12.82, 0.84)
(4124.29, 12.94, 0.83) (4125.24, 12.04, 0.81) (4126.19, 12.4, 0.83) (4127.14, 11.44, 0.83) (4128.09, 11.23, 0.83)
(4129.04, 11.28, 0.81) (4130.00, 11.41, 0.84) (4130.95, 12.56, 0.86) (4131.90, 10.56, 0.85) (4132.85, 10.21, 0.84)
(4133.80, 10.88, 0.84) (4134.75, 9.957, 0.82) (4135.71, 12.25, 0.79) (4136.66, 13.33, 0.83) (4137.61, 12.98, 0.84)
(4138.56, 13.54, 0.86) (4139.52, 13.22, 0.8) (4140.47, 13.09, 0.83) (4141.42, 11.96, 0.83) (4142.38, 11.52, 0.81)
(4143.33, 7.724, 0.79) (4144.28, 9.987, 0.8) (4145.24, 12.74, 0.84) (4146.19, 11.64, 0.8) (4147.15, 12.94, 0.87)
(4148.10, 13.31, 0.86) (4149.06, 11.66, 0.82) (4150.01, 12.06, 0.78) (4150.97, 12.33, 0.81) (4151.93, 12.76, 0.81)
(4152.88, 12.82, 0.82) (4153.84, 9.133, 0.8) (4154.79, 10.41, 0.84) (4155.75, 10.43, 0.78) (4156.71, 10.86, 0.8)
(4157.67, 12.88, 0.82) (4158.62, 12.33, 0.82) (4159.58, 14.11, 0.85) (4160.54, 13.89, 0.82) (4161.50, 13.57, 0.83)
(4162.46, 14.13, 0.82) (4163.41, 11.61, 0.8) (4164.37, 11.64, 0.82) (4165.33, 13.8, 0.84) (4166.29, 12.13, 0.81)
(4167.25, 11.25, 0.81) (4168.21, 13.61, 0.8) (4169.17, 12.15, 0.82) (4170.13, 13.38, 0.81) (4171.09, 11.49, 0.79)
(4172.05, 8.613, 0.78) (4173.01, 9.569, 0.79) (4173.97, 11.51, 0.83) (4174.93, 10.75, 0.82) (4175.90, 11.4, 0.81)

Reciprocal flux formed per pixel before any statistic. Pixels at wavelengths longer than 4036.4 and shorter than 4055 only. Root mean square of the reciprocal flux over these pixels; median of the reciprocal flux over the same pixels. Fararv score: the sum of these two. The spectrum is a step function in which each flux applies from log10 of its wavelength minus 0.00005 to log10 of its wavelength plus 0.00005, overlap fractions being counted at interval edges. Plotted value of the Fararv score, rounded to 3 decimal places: 0.176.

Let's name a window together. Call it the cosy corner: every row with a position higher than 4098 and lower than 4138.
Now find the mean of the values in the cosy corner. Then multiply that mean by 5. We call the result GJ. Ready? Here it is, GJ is 58.1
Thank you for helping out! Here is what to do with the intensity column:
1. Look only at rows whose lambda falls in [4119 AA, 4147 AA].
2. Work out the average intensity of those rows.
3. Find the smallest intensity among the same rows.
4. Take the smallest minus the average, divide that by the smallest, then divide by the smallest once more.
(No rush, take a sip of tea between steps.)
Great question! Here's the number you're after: -0.070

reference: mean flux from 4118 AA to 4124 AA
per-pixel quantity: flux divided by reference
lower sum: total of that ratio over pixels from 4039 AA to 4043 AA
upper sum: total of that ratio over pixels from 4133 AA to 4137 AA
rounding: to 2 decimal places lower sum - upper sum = 0.13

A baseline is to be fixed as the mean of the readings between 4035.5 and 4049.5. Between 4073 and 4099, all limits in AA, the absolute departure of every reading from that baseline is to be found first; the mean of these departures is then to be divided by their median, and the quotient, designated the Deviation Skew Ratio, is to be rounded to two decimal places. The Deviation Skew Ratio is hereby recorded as 1.58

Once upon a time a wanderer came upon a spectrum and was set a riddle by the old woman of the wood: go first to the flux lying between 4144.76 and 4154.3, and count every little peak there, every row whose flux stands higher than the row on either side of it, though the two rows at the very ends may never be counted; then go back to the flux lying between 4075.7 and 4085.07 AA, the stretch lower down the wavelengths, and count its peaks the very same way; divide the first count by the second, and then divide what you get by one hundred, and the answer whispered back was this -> 0.0100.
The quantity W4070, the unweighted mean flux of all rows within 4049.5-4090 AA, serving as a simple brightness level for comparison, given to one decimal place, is 11.3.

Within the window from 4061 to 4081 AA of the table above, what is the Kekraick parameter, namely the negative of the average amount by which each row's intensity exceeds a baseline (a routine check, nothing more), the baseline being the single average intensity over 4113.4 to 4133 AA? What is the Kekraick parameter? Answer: 1.6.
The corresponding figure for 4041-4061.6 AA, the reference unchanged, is 1.0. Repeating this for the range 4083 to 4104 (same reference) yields 0.7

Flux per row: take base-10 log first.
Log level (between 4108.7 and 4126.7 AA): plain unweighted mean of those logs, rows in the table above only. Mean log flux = 1.10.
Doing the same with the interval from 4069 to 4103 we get 1.05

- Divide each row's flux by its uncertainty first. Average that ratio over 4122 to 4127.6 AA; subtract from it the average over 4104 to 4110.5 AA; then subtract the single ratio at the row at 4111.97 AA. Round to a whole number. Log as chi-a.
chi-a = -13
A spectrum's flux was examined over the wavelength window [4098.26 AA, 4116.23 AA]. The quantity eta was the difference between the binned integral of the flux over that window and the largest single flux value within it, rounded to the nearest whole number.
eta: 186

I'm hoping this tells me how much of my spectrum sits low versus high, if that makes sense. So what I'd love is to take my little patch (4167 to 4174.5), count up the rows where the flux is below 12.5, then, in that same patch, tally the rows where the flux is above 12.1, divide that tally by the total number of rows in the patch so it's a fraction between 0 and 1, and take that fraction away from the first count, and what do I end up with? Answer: 6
